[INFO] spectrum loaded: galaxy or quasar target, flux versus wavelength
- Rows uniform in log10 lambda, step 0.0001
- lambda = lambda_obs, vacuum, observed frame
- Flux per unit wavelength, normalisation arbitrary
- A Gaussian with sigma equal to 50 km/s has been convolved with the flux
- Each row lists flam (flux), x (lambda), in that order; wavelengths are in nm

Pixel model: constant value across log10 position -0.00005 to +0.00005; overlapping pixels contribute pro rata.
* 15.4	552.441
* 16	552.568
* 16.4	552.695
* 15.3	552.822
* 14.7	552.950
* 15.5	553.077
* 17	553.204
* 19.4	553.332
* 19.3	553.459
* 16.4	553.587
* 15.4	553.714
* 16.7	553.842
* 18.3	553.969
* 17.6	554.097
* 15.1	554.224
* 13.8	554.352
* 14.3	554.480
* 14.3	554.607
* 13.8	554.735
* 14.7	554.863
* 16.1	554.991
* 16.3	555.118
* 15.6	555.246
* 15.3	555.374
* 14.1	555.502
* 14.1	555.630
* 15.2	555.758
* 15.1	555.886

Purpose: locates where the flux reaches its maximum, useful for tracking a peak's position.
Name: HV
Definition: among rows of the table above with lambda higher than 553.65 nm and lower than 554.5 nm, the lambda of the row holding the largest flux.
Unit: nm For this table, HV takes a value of 553.969 nm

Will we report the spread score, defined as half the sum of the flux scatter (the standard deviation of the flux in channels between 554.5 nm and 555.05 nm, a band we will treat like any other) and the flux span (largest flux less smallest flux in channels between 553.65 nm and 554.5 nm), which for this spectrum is 2.7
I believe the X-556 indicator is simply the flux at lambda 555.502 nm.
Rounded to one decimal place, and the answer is 14.1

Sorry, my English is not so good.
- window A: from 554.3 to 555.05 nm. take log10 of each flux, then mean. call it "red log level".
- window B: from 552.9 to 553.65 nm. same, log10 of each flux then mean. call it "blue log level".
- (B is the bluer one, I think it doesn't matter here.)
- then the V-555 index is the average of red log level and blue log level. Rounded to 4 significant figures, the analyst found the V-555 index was 1.195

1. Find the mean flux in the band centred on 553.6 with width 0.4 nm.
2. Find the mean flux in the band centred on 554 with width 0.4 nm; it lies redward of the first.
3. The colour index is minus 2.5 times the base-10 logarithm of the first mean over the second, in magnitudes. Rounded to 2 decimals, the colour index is 0.03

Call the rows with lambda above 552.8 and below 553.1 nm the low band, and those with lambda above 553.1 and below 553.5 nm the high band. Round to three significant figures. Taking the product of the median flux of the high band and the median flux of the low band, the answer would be 295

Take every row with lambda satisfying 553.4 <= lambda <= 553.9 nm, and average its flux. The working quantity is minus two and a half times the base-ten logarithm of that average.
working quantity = -3.07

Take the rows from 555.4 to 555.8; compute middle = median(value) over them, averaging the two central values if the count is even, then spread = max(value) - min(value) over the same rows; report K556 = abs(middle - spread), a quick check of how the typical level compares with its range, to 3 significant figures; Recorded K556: 13.0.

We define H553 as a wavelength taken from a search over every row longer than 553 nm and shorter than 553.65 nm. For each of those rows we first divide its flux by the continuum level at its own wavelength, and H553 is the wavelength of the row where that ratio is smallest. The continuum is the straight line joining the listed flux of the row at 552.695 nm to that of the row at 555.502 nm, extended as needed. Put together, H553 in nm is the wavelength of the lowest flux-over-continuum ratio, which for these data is 553.077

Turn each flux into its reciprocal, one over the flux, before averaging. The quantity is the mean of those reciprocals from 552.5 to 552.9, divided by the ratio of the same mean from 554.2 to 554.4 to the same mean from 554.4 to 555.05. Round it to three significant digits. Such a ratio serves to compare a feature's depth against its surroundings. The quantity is 0.0622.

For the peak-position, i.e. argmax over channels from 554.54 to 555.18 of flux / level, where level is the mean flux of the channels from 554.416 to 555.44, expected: 555.118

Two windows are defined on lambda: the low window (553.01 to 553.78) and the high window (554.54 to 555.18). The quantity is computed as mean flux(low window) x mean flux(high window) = 258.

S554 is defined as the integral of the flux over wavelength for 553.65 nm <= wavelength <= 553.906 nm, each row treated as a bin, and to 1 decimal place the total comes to 4.1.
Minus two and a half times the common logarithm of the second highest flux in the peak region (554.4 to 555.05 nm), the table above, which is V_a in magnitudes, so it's -2.92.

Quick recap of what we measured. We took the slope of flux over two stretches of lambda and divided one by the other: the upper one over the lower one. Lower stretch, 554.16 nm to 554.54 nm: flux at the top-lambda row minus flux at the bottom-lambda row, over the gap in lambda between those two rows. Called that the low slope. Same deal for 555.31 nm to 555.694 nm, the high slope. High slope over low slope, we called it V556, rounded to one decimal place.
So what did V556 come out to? 1.5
